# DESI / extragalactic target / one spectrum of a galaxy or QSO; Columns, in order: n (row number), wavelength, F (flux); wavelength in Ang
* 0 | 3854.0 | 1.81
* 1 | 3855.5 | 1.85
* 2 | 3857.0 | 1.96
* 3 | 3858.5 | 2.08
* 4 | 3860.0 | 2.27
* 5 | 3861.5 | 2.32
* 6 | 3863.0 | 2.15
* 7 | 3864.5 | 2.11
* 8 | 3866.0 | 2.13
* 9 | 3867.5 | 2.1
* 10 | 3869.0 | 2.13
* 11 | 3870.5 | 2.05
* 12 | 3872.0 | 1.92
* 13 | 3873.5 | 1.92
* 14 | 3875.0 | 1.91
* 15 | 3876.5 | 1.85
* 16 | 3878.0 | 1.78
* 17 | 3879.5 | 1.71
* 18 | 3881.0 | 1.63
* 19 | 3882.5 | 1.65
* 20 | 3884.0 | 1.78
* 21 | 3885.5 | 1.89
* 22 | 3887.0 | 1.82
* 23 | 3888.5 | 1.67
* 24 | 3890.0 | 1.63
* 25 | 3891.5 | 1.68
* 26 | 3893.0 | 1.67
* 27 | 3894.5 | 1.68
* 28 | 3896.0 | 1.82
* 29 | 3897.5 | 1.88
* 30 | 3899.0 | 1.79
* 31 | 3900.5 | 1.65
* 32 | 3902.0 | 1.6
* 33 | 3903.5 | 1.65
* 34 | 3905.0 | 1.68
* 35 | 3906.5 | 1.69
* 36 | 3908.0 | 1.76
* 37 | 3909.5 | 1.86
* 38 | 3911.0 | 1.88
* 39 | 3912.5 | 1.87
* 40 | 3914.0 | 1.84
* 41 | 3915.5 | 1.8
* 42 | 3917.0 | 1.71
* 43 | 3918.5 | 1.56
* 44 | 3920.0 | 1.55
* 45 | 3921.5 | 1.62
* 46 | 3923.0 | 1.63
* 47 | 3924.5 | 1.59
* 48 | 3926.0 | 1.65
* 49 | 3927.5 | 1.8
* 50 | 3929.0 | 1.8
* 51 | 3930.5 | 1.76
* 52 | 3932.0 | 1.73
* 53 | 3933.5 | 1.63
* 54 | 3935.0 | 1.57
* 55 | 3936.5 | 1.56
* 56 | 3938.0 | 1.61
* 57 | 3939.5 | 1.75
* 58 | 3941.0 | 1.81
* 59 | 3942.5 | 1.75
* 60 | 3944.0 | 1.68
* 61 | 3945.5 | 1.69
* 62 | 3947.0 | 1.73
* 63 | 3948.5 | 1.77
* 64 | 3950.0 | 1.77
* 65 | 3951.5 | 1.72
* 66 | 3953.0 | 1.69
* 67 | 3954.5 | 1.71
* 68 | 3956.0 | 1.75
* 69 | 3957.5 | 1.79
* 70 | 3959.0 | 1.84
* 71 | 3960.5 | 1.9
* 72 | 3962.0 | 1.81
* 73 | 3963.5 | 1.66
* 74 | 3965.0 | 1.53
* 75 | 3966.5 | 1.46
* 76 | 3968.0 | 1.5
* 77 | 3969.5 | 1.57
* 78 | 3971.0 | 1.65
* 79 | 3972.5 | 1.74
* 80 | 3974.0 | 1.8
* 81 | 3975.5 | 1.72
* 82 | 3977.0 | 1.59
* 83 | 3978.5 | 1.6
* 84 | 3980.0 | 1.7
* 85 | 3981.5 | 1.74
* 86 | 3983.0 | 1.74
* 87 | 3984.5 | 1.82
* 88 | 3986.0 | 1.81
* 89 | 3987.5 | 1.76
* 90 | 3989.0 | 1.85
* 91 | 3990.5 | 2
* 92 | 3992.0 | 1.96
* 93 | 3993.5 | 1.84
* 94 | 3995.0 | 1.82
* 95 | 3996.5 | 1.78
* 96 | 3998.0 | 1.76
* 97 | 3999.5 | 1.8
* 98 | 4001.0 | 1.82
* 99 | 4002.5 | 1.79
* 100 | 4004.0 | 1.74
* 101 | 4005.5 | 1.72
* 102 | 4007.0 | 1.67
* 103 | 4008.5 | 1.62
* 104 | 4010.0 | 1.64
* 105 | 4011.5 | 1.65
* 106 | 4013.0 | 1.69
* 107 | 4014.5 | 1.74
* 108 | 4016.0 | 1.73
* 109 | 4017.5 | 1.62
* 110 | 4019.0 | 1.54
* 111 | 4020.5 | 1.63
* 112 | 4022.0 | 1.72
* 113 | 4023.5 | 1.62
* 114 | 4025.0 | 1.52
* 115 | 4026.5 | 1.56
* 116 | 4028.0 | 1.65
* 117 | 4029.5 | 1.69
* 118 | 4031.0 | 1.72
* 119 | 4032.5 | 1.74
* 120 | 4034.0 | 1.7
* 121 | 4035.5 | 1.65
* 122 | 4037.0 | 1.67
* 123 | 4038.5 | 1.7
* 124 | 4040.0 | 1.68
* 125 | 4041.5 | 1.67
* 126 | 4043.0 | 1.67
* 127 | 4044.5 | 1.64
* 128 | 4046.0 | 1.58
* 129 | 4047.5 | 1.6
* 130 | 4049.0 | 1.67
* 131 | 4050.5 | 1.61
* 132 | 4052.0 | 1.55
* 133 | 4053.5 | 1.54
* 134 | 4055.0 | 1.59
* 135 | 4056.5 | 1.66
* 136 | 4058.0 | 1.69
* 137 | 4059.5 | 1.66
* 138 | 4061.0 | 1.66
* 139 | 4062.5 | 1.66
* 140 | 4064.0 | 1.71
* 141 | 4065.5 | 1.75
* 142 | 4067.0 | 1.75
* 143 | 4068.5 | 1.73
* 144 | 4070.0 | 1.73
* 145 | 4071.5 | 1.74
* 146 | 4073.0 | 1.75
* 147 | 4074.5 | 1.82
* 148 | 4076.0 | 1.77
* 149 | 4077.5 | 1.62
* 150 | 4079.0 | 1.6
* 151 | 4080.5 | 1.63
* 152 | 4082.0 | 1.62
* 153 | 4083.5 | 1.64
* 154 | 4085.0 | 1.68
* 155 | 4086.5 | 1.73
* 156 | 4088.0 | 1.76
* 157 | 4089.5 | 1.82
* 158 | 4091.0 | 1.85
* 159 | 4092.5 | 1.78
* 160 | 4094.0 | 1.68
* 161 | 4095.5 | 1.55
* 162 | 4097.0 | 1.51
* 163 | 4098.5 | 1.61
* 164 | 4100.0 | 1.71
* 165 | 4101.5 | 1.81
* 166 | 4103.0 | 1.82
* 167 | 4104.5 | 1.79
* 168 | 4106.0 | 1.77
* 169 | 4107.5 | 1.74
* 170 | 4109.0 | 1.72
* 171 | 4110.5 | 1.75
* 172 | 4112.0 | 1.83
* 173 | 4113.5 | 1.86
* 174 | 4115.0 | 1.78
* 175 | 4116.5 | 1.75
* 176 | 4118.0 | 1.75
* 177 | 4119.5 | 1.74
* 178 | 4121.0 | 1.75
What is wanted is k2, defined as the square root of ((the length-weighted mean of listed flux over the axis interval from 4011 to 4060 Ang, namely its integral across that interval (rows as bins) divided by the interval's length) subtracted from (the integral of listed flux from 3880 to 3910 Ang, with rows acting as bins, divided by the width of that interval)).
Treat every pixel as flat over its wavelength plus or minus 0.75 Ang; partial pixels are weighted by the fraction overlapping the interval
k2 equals 0.28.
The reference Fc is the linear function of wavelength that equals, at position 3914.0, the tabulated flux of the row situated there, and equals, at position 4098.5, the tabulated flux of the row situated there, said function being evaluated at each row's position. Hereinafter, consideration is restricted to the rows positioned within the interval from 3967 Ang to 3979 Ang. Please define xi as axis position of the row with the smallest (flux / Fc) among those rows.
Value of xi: 3968.0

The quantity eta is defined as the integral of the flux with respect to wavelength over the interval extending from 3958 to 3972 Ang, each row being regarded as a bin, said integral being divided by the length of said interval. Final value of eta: 1.66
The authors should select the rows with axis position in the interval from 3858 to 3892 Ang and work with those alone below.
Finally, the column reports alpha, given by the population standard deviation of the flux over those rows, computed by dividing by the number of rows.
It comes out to 0.21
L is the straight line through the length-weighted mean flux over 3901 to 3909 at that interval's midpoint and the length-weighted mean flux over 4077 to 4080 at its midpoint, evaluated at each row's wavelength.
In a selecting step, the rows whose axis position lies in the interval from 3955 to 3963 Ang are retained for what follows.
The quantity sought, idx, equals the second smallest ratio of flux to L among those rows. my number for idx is 1.08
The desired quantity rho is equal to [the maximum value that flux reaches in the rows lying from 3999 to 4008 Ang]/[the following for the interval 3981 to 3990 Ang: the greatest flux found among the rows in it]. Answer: 0.984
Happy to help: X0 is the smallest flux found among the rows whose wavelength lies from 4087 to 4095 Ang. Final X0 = 1.68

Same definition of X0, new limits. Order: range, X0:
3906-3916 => 1.69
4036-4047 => 1.58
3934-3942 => 1.56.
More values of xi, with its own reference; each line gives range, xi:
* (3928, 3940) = 3936.5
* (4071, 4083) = 4079.0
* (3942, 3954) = 3944.0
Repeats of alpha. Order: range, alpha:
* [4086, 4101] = 0.11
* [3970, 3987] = 0.08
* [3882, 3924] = 0.10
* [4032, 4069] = 0.06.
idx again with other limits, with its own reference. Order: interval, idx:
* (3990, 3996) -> 1.12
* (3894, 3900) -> 1.06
